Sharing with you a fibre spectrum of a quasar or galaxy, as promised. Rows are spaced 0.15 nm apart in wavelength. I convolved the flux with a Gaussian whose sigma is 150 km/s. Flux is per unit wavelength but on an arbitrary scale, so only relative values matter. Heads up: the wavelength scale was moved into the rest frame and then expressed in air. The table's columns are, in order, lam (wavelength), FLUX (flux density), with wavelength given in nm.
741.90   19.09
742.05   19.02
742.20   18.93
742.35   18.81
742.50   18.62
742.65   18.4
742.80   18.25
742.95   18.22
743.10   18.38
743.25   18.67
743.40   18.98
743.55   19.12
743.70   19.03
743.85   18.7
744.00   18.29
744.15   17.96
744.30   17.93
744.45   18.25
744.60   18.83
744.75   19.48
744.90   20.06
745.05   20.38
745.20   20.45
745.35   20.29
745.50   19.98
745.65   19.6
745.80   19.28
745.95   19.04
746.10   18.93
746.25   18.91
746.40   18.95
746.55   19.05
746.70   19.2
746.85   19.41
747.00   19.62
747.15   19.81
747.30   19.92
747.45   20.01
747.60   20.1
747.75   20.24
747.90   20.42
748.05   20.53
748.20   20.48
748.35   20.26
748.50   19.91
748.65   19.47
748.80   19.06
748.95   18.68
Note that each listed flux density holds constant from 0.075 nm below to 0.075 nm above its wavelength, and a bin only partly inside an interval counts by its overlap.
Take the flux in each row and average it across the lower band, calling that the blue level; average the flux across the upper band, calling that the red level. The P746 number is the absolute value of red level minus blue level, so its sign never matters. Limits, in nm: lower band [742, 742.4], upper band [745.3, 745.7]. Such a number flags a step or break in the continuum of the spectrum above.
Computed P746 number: 1.0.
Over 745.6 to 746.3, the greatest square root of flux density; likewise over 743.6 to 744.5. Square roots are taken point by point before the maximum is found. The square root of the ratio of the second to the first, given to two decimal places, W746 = 0.99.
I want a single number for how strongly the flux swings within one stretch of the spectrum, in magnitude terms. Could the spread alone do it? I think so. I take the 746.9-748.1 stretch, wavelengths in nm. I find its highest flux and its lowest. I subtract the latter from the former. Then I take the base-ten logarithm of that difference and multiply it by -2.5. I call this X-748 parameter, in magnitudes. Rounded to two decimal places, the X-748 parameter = 0.10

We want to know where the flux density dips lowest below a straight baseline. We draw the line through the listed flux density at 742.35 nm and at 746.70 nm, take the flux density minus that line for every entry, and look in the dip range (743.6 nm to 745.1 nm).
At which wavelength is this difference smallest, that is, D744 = 744.30 nm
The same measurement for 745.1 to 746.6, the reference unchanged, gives 746.25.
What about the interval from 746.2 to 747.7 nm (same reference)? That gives 746.25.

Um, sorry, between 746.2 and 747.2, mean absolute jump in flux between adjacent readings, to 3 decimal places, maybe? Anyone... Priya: 0.150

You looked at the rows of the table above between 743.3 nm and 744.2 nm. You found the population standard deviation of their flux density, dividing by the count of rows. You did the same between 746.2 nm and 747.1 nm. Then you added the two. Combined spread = 0.68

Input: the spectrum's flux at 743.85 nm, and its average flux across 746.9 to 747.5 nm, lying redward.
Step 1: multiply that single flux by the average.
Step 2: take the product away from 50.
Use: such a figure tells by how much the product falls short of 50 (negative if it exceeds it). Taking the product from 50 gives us -321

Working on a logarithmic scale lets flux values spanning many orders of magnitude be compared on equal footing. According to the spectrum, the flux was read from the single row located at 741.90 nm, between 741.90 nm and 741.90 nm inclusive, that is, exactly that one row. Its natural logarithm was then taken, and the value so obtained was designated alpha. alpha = 2.95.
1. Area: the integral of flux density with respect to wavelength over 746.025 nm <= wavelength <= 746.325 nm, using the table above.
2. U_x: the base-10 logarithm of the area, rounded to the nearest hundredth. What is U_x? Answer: 0.75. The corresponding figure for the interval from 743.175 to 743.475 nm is 0.75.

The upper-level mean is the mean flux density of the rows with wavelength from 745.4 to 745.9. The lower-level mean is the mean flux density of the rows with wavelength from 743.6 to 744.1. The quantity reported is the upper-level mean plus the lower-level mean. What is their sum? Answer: 38.3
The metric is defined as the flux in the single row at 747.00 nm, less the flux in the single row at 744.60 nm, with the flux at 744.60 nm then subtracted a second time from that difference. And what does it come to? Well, -18.0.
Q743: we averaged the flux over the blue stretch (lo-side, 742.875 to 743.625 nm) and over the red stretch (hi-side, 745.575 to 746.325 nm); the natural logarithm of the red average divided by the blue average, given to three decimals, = 0.025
